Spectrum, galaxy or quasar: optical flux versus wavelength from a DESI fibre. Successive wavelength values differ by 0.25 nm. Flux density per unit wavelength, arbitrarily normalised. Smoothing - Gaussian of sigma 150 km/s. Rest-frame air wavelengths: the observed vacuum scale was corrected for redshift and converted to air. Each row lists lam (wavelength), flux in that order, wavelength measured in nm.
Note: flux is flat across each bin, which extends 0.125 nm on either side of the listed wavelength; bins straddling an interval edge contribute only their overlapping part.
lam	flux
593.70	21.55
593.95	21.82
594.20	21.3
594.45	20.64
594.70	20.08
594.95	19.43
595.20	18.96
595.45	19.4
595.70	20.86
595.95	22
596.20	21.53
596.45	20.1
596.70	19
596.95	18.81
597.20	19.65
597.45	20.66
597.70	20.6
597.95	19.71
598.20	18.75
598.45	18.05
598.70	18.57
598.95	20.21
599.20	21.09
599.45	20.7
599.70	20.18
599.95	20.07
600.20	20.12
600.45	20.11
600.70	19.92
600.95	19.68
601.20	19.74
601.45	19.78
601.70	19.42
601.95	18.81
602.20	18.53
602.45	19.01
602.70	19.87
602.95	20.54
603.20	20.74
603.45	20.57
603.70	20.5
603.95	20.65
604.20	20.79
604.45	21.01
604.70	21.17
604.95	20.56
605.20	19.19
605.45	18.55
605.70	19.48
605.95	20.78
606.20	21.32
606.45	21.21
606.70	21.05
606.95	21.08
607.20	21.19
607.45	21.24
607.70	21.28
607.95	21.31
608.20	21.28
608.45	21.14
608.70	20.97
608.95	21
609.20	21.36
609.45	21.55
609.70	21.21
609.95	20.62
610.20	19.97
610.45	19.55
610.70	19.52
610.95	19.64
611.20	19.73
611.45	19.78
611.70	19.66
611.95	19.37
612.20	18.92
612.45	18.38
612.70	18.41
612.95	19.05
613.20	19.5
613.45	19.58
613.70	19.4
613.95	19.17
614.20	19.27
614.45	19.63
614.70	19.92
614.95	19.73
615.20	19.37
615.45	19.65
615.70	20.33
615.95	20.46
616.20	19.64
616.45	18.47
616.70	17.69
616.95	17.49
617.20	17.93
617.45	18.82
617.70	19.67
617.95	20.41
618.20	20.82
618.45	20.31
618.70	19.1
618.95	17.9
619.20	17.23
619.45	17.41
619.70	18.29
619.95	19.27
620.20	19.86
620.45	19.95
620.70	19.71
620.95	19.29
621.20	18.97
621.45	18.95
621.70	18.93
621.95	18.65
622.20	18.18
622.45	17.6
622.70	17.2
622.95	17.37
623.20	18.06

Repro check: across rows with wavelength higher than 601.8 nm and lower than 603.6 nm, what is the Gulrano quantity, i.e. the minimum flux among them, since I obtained 18.53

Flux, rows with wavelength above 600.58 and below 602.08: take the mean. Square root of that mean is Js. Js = 4.42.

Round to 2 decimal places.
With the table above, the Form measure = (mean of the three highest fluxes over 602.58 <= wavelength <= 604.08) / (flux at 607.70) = 0.97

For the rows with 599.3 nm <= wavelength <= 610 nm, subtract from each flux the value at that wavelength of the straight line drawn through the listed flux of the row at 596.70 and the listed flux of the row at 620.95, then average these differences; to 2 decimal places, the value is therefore 1.35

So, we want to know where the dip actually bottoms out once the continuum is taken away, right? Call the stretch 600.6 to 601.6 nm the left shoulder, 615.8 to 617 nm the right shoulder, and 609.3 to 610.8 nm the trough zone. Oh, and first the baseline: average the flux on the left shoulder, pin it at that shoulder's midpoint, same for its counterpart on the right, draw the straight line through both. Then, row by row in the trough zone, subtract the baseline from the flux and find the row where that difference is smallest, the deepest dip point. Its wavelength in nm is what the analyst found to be 610.70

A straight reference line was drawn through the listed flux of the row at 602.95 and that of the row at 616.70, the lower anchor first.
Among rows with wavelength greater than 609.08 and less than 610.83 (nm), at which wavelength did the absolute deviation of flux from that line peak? 609.45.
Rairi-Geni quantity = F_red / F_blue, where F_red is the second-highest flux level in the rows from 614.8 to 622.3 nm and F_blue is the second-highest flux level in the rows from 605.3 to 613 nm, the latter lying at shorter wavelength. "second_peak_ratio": 0.96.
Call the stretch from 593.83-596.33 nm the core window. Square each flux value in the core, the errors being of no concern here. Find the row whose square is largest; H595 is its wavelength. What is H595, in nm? 595.95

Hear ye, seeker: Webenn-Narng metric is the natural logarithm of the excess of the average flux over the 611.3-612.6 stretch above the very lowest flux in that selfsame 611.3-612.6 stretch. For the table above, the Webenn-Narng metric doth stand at -0.2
